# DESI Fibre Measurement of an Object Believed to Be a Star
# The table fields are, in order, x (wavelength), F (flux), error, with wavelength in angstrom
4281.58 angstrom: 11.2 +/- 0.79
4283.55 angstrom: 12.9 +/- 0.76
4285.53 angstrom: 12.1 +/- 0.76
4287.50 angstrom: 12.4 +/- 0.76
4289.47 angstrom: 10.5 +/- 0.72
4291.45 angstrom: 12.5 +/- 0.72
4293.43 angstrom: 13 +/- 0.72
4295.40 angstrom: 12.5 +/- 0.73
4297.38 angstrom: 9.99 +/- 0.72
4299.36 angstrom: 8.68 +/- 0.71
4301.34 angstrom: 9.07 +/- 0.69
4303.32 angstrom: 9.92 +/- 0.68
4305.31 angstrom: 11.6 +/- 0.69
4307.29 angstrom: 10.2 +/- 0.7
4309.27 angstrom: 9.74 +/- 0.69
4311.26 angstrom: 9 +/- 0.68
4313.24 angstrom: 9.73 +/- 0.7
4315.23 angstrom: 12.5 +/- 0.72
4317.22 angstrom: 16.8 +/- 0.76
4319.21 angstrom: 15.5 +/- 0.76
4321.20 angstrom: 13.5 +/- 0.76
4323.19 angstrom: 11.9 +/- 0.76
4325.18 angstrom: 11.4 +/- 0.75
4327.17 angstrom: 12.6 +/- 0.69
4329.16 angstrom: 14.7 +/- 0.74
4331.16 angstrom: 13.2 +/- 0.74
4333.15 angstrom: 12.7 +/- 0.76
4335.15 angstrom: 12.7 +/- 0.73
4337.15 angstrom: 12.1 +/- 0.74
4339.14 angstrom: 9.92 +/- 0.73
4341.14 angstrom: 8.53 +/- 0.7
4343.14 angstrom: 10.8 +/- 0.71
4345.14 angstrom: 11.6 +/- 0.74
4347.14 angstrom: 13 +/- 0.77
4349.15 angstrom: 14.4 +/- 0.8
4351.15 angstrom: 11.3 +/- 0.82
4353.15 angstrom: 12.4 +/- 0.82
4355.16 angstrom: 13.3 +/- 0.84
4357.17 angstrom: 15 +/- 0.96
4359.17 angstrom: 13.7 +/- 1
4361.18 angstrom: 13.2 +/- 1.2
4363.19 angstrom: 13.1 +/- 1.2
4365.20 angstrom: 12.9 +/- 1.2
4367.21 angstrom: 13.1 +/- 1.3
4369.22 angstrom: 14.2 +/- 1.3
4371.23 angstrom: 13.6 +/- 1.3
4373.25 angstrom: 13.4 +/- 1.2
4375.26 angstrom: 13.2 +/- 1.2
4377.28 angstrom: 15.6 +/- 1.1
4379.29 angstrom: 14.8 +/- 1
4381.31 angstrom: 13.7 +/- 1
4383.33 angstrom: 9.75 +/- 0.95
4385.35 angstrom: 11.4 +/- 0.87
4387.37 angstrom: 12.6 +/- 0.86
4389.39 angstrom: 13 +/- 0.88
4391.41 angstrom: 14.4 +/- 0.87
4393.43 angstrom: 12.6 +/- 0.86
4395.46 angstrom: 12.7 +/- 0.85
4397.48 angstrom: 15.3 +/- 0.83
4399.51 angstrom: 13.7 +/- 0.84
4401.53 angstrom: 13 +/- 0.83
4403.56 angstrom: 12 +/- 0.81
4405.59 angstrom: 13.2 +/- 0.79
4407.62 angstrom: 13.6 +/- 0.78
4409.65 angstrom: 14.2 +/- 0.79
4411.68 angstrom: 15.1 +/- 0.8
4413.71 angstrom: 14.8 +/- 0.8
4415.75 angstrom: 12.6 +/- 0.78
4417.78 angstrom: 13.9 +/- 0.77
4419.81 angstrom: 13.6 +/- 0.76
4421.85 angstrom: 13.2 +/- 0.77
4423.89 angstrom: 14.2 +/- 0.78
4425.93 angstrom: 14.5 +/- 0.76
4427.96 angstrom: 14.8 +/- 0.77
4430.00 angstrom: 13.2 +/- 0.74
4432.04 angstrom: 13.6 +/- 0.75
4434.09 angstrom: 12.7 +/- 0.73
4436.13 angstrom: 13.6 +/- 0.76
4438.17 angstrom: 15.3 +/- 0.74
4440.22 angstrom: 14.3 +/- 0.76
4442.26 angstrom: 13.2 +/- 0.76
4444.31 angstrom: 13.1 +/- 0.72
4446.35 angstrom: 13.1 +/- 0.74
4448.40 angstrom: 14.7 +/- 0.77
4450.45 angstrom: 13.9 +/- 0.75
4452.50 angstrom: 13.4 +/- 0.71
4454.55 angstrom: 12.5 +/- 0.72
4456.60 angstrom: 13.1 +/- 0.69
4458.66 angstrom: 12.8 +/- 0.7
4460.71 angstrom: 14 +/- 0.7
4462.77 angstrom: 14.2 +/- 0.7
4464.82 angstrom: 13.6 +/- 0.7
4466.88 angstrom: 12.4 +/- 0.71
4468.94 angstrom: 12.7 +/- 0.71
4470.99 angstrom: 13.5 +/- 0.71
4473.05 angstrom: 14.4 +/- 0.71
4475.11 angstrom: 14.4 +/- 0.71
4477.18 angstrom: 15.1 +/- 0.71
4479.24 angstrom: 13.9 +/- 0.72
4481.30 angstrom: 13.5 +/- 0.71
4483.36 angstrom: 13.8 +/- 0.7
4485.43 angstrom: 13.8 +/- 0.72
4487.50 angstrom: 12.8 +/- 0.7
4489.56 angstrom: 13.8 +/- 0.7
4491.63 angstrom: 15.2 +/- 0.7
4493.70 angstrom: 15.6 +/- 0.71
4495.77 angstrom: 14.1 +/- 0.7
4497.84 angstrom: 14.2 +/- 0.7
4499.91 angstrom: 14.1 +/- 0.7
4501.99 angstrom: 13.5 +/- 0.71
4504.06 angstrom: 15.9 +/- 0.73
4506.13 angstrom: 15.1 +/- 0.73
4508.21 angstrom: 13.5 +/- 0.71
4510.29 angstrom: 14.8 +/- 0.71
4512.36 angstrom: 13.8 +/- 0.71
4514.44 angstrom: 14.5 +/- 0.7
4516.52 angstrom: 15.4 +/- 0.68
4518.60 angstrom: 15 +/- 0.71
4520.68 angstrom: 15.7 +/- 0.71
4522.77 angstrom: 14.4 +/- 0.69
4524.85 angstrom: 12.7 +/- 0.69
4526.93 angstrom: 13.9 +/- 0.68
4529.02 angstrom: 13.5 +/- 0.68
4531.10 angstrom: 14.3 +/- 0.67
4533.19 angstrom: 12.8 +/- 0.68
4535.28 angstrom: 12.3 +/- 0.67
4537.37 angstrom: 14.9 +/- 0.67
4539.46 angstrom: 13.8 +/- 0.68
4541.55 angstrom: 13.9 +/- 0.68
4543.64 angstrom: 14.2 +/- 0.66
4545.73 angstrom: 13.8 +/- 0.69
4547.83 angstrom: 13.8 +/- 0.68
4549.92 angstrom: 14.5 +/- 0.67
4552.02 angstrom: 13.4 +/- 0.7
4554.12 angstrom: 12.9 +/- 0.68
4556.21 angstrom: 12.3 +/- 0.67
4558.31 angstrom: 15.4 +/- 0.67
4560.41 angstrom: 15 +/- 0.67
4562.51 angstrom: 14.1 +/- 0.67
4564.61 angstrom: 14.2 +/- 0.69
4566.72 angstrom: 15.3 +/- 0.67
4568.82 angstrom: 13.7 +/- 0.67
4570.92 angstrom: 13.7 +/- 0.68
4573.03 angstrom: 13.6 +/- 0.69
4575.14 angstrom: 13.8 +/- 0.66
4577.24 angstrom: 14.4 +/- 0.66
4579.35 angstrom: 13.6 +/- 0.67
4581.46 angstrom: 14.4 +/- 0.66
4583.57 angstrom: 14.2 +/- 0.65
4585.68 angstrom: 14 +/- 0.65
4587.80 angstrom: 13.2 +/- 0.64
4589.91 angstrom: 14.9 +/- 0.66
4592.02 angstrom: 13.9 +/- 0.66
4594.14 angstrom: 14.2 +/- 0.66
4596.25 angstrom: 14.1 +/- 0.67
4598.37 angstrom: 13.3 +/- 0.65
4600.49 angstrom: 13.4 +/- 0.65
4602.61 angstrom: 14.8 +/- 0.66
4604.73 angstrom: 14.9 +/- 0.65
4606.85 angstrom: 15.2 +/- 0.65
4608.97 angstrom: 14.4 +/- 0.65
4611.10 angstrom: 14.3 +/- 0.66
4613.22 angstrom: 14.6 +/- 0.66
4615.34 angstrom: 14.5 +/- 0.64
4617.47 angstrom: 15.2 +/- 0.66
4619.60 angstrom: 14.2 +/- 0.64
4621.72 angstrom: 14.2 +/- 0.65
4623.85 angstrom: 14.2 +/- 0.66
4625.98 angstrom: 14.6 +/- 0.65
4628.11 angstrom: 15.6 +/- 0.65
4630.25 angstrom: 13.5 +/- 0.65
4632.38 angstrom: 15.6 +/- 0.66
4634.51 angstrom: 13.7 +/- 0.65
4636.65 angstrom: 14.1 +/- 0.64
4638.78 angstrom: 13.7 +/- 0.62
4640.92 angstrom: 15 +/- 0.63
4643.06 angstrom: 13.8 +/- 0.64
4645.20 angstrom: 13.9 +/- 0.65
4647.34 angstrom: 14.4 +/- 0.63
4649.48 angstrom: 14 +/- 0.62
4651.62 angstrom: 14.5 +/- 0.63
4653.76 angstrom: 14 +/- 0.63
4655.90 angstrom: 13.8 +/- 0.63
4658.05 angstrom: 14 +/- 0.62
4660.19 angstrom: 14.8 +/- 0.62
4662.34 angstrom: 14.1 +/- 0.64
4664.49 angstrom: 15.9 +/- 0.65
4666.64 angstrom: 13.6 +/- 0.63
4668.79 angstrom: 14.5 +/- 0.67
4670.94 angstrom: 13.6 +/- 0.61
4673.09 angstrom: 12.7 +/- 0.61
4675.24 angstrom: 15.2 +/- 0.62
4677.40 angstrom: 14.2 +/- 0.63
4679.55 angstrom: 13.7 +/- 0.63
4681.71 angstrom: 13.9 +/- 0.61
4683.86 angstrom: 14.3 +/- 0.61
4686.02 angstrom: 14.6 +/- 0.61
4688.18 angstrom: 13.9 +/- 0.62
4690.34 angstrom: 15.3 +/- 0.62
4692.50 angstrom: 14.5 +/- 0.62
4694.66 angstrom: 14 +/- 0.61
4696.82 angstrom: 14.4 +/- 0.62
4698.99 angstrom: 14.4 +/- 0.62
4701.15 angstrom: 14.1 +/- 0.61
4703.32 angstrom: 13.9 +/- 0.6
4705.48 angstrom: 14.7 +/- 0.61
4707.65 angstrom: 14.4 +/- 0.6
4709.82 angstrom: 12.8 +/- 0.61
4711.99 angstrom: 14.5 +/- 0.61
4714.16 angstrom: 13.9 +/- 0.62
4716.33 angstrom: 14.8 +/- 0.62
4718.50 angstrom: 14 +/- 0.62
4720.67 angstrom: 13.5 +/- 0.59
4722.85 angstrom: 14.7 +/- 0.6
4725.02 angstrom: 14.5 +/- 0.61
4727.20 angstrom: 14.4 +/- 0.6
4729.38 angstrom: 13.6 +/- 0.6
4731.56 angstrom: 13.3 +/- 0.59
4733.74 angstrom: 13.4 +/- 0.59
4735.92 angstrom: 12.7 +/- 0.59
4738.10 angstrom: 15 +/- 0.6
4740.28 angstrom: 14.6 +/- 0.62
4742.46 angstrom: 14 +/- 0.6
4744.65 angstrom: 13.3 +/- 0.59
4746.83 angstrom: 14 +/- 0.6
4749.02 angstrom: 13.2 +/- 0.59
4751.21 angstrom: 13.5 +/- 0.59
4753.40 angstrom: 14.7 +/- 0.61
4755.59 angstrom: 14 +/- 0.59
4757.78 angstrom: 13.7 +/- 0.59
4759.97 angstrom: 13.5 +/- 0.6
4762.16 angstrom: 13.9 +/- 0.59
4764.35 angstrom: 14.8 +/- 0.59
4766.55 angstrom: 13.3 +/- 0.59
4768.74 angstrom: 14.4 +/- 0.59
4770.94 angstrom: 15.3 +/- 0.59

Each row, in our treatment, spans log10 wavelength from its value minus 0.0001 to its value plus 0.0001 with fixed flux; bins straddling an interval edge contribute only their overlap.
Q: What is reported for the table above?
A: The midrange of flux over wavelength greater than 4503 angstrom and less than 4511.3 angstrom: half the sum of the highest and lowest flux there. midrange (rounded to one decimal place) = 14.7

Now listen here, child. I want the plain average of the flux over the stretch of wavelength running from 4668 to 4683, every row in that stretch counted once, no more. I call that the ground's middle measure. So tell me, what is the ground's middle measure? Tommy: 14.0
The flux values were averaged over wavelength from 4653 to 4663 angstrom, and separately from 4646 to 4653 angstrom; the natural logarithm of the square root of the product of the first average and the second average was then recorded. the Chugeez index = 2.65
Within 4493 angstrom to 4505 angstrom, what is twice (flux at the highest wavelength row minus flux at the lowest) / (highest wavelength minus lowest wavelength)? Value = 0.06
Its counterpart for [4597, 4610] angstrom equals 0.21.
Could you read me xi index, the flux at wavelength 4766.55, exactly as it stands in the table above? 13.3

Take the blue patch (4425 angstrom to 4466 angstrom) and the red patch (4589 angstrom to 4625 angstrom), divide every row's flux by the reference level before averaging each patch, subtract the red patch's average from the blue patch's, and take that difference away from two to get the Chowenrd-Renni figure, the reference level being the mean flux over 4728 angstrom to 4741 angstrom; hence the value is 2.05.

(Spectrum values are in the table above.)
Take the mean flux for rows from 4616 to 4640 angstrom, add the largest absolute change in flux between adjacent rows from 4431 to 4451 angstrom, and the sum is 16.1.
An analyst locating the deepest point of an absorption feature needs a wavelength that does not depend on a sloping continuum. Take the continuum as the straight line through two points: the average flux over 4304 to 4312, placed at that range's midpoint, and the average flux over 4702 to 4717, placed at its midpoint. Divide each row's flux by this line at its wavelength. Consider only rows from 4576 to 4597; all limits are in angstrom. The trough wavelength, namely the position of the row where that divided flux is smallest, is 4587.80 angstrom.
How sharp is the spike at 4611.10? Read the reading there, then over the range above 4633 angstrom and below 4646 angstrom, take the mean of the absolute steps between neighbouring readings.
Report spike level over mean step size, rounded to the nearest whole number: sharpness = 21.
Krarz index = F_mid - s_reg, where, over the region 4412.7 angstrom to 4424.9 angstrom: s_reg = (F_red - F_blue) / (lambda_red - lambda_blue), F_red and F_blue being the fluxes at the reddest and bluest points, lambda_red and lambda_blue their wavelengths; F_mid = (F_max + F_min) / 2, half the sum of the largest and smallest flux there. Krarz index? 13.76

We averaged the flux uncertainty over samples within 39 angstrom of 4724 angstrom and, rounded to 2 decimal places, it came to 0.60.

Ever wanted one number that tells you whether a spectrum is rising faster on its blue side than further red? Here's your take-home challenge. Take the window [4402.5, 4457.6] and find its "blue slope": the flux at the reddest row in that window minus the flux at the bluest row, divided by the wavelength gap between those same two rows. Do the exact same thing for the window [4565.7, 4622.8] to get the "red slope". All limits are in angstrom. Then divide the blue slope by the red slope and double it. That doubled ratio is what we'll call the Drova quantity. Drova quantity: -2.1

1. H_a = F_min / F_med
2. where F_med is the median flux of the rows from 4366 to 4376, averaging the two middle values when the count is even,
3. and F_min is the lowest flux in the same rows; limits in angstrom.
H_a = 0.978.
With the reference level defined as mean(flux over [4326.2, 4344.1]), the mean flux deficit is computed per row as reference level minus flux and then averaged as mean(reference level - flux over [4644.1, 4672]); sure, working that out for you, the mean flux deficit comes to -2.32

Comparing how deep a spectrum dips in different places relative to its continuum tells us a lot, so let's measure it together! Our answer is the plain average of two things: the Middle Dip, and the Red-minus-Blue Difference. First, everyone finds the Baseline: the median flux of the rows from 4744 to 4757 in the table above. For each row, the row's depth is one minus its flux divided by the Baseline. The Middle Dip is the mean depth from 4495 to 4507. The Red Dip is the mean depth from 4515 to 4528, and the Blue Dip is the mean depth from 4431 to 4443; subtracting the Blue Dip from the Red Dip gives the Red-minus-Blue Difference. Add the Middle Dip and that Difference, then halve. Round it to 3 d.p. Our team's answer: -0.053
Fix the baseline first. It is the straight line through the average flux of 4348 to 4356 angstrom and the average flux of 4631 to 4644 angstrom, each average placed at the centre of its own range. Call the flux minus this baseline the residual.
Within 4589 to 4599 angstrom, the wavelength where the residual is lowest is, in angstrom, 4598.37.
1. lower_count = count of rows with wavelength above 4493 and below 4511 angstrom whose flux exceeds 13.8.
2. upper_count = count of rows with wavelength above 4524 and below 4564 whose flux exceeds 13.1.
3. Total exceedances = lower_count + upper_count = 21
